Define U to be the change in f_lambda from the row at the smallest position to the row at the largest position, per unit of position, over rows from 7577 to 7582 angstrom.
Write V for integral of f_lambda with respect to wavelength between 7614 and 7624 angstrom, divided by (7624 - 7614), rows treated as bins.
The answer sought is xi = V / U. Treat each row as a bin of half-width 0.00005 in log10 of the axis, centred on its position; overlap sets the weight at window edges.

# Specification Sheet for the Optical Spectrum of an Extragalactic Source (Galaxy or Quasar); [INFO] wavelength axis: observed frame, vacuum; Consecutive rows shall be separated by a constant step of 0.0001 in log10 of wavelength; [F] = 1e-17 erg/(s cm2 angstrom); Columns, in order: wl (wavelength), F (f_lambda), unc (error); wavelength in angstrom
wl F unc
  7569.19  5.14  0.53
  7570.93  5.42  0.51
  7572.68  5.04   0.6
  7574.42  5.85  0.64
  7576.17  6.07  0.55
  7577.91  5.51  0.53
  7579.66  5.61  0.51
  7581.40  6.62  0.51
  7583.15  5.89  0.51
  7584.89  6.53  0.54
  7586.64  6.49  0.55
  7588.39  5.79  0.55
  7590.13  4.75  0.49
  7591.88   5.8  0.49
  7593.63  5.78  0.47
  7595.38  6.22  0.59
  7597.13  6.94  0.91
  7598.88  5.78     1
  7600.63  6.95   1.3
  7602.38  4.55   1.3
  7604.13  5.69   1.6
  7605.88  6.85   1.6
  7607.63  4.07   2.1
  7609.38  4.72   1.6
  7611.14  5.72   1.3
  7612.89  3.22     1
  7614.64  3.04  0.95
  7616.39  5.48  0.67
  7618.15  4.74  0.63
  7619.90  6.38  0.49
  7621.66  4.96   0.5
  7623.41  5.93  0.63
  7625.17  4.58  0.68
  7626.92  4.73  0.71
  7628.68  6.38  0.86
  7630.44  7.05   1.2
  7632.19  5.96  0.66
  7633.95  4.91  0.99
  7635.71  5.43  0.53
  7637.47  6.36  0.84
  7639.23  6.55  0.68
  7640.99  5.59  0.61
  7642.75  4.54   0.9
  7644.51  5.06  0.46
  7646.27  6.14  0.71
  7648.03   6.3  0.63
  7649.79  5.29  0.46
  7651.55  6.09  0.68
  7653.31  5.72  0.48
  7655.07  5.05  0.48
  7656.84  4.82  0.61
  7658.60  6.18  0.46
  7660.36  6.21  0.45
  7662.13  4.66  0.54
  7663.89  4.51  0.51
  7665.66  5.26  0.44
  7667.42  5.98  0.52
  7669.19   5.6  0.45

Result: 16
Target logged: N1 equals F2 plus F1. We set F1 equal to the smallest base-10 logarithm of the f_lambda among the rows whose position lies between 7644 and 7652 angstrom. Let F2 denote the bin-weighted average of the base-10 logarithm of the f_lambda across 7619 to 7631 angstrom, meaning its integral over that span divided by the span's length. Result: 1.45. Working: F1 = 0.704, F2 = 0.75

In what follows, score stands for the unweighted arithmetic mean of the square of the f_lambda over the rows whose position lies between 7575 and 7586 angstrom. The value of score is 37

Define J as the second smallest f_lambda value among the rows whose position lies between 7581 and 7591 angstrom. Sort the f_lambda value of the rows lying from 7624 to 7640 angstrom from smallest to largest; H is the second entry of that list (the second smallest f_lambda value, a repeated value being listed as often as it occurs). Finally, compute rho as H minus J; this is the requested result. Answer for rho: -1.1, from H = 4.73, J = 5.79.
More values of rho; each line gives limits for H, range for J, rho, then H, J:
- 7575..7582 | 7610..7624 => 2.4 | 5.61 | 3.22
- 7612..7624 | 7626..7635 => -1.7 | 3.22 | 4.91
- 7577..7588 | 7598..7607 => -0.1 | 5.61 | 5.69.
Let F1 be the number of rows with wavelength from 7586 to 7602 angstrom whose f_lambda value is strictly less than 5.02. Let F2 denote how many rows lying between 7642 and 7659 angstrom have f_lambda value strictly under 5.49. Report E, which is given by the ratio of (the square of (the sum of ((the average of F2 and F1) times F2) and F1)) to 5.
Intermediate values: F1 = 1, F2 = 5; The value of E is 51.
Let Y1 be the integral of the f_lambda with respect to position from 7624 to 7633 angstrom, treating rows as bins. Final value 52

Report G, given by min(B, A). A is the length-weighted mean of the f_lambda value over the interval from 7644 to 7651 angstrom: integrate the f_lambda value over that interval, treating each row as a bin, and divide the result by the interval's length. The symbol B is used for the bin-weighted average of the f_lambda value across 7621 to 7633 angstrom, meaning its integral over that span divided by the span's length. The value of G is 5.67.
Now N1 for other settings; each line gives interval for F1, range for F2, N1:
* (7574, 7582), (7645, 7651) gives 1.51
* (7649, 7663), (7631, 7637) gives 1.41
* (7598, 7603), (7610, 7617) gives 1.28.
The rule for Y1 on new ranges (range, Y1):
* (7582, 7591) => 53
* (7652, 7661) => 50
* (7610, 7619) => 40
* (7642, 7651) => 50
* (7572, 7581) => 51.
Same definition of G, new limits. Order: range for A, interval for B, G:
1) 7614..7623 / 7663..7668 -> 5.02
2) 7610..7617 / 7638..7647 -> 4.34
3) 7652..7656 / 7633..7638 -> 5.45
